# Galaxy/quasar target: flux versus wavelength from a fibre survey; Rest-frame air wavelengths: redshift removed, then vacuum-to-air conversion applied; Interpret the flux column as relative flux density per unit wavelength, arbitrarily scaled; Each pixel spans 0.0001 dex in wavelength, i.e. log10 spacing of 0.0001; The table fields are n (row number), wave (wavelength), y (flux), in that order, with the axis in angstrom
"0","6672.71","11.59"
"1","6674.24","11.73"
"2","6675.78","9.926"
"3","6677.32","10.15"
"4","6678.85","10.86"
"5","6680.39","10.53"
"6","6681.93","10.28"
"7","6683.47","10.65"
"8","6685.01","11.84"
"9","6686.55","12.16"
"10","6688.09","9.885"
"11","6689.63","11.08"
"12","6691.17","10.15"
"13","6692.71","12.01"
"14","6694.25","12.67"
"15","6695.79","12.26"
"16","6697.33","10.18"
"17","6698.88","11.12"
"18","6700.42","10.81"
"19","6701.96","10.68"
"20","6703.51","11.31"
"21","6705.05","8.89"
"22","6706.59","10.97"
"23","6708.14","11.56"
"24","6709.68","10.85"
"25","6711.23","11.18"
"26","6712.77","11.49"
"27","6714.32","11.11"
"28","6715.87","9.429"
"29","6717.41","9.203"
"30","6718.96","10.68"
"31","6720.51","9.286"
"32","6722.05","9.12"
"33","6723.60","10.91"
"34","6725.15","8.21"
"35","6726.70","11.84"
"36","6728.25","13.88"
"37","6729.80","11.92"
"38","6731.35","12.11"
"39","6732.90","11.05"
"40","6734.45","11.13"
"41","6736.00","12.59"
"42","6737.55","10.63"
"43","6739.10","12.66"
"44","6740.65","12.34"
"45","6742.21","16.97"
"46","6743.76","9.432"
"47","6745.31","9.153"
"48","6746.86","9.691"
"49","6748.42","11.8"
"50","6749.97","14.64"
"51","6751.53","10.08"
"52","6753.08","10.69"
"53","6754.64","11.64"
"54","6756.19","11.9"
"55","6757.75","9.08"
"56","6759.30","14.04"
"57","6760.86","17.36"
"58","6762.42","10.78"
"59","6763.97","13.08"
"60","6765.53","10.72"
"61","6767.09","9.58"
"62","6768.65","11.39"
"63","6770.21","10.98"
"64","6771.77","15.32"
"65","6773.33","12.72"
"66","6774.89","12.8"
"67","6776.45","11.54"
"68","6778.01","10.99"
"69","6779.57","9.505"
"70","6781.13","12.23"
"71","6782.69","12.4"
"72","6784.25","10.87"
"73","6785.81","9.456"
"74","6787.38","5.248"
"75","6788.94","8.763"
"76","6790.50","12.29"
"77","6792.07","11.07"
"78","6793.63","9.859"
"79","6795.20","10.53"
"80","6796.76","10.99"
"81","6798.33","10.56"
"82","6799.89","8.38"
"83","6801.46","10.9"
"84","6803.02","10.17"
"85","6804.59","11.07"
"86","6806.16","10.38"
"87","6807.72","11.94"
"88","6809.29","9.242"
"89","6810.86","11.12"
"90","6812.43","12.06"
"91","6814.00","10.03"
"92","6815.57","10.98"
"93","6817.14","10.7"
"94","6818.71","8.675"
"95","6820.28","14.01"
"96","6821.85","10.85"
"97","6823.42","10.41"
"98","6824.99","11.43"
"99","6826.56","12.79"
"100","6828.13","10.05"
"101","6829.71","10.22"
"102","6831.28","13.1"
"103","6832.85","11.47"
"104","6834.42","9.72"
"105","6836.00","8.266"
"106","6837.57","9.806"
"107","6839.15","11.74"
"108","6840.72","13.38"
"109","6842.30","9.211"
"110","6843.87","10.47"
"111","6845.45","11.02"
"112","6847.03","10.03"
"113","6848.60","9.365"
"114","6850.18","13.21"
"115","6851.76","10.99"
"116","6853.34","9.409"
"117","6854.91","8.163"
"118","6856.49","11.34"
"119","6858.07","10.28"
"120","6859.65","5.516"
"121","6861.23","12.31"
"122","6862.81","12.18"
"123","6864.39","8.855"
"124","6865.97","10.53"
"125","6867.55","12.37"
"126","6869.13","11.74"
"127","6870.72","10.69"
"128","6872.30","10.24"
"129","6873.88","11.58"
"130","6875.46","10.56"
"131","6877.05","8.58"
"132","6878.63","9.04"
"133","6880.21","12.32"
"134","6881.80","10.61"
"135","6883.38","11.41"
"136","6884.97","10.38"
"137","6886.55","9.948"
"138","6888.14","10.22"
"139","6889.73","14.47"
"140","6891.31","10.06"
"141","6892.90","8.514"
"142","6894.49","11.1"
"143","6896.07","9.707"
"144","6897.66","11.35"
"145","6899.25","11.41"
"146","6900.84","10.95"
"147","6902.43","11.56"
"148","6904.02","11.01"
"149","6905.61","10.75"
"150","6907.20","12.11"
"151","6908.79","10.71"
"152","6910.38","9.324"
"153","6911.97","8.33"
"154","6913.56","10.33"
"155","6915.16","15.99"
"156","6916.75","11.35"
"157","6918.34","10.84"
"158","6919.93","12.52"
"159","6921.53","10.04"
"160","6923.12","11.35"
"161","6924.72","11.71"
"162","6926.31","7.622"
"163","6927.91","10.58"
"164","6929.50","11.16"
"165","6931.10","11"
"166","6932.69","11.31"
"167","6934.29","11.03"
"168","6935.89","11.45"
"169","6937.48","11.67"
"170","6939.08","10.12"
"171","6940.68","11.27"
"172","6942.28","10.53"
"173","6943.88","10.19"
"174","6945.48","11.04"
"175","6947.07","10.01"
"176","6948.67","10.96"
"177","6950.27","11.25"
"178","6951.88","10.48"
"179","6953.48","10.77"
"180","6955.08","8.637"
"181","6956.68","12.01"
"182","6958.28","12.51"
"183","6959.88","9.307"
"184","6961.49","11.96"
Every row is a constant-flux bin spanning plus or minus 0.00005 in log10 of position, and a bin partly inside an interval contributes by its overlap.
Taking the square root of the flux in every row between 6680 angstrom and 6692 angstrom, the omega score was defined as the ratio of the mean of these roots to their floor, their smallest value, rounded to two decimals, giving 1.05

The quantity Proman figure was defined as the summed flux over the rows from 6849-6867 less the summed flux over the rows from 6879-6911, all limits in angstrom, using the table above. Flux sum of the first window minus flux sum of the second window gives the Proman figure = -105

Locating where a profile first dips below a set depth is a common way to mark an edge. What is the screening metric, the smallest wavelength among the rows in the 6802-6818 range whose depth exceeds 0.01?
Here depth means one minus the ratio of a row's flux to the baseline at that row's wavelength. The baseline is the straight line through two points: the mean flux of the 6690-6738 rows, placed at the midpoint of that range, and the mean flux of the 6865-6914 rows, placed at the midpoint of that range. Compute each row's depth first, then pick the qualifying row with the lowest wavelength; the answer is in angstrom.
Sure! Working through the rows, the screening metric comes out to 6803.02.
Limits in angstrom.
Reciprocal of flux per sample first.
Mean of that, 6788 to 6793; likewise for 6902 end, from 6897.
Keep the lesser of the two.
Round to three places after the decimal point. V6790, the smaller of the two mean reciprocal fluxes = 0.089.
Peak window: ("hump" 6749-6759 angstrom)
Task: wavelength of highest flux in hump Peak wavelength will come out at 6749.97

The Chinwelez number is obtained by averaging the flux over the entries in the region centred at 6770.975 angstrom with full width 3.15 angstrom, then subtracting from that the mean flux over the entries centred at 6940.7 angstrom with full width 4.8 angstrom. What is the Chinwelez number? 2.5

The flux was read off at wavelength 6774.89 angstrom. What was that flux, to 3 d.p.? 12.800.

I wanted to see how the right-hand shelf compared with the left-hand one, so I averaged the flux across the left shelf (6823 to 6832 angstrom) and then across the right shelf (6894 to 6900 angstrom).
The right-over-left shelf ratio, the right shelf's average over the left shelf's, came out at 0.96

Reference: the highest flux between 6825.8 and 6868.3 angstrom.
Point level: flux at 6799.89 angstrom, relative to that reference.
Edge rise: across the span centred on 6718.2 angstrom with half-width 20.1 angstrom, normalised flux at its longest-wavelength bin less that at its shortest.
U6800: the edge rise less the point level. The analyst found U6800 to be -0.66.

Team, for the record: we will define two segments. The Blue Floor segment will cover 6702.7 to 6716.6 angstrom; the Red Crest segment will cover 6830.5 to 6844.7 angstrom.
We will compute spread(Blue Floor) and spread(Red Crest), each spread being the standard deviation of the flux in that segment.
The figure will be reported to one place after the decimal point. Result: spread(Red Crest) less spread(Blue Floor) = 0.8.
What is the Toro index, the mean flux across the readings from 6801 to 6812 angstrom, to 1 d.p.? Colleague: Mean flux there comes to 10.7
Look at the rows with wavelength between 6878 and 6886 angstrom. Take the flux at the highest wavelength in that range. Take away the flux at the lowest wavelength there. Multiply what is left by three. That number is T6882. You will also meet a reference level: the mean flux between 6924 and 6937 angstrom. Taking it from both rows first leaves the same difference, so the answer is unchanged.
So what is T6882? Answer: 4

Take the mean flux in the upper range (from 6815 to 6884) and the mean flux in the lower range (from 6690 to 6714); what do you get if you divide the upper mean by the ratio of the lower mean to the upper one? 10.3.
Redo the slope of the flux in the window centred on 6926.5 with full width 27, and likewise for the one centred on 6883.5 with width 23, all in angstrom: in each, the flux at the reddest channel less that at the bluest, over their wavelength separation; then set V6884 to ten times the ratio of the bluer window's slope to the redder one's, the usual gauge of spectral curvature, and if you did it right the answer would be -47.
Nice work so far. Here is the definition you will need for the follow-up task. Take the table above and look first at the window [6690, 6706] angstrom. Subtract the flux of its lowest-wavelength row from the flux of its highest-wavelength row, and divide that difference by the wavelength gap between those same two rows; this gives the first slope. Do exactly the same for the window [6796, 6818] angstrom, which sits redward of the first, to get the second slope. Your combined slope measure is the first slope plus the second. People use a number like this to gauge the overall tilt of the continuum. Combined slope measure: -0.11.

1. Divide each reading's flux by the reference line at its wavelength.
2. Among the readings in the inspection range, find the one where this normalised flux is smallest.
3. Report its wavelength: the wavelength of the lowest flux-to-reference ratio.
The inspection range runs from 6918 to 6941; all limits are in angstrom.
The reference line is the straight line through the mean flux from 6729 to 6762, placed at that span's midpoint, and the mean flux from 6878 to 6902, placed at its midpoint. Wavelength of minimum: 6926.31 angstrom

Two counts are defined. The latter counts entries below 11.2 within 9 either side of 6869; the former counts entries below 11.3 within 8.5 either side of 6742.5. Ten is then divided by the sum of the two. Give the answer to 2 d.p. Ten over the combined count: 0.91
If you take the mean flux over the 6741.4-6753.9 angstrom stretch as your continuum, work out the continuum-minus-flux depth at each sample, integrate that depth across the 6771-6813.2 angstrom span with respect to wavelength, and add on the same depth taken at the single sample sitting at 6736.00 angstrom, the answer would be 30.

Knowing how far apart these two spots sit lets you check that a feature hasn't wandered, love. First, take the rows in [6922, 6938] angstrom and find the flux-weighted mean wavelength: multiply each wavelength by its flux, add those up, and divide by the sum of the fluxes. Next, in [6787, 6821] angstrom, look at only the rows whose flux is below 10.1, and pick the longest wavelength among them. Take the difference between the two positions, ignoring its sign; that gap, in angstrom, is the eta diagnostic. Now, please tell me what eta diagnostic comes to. 111.7 angstrom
